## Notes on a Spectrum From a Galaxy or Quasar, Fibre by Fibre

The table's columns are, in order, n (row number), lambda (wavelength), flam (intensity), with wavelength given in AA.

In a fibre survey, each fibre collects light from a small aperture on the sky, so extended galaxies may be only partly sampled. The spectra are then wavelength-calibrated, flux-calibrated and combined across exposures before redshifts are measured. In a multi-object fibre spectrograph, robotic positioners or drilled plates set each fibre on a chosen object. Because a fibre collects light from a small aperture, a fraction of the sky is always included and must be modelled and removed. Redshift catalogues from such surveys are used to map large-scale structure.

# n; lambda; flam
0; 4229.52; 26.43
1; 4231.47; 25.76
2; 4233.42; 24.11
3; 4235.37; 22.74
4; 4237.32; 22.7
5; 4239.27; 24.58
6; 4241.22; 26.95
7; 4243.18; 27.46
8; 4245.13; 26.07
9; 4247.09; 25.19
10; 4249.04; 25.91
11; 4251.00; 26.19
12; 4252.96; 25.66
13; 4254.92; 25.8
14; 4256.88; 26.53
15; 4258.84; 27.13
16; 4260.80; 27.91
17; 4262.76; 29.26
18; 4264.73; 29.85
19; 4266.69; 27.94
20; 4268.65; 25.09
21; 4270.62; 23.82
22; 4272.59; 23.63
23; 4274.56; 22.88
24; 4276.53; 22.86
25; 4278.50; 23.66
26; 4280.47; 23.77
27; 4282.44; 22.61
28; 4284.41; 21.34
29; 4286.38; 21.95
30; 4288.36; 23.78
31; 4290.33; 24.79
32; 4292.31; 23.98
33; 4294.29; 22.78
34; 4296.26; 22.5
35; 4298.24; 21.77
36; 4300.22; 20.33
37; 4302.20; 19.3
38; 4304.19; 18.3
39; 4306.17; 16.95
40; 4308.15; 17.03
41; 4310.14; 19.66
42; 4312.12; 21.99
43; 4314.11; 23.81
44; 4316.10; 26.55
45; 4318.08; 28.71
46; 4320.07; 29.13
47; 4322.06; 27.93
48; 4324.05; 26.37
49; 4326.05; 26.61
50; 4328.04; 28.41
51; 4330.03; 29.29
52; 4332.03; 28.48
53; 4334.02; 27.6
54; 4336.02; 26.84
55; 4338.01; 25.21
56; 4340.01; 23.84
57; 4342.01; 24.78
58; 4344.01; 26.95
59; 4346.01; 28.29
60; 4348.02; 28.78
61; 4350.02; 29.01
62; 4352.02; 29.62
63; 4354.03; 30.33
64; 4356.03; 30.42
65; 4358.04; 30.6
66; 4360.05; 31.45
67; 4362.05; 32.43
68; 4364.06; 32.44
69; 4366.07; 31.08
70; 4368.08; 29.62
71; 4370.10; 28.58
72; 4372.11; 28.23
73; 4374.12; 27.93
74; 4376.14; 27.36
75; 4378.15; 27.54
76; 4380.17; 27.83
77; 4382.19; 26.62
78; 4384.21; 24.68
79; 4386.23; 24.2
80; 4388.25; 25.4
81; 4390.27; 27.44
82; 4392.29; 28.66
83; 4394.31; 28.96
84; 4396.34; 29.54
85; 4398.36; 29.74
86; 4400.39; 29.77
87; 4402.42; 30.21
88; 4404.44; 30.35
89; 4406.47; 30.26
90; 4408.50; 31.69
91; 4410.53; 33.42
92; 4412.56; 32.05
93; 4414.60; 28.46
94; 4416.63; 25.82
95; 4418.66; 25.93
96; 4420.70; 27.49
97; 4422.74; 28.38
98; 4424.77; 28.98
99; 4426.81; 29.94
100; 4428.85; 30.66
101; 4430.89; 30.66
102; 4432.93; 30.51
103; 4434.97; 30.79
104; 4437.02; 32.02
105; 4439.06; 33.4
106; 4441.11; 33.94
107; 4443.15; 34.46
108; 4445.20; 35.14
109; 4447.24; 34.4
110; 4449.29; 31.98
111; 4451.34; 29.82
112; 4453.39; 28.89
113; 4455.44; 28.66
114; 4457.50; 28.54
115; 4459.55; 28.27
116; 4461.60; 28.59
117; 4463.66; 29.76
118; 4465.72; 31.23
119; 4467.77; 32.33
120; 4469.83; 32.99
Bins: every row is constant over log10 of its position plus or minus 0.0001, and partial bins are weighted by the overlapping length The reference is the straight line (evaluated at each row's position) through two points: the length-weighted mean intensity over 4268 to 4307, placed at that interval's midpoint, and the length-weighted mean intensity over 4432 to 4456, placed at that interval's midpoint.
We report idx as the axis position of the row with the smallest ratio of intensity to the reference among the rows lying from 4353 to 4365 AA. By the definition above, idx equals 4356.03 AA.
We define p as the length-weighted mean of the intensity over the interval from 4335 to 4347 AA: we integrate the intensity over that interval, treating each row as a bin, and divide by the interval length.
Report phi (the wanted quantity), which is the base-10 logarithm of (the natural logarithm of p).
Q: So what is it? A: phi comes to 0.513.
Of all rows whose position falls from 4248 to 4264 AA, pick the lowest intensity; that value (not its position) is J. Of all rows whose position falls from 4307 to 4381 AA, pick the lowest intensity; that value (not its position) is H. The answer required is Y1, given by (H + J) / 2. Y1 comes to 21.3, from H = 17.03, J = 25.66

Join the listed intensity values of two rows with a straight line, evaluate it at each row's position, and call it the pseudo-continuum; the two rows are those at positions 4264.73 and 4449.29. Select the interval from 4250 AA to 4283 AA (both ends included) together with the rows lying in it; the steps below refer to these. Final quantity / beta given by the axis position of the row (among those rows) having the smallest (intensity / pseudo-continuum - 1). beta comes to 4282.44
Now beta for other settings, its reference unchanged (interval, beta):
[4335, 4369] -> 4340.01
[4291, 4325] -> 4306.17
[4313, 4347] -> 4340.01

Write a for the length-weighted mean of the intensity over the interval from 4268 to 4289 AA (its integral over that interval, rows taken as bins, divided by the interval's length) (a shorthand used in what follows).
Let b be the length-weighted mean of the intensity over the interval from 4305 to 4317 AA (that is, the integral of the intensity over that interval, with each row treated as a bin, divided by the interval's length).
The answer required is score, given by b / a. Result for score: 0.90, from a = 23.2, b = 21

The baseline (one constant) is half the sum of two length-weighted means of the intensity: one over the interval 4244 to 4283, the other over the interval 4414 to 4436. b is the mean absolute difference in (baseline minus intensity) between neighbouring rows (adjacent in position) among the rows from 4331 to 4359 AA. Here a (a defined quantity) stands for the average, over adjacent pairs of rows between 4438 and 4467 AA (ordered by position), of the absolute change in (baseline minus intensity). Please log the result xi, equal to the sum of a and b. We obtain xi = 1.77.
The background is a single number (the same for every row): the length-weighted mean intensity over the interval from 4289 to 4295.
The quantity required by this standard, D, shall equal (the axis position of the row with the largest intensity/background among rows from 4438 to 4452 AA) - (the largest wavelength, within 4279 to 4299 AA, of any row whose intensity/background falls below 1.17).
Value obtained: 147.0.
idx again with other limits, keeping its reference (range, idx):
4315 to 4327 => 4324.05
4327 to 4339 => 4338.01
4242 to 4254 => 4247.09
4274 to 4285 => 4284.41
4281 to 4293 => 4284.41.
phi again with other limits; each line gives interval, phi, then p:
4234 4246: 0.508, 25.1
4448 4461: 0.529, 29.4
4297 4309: 0.469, 19.0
